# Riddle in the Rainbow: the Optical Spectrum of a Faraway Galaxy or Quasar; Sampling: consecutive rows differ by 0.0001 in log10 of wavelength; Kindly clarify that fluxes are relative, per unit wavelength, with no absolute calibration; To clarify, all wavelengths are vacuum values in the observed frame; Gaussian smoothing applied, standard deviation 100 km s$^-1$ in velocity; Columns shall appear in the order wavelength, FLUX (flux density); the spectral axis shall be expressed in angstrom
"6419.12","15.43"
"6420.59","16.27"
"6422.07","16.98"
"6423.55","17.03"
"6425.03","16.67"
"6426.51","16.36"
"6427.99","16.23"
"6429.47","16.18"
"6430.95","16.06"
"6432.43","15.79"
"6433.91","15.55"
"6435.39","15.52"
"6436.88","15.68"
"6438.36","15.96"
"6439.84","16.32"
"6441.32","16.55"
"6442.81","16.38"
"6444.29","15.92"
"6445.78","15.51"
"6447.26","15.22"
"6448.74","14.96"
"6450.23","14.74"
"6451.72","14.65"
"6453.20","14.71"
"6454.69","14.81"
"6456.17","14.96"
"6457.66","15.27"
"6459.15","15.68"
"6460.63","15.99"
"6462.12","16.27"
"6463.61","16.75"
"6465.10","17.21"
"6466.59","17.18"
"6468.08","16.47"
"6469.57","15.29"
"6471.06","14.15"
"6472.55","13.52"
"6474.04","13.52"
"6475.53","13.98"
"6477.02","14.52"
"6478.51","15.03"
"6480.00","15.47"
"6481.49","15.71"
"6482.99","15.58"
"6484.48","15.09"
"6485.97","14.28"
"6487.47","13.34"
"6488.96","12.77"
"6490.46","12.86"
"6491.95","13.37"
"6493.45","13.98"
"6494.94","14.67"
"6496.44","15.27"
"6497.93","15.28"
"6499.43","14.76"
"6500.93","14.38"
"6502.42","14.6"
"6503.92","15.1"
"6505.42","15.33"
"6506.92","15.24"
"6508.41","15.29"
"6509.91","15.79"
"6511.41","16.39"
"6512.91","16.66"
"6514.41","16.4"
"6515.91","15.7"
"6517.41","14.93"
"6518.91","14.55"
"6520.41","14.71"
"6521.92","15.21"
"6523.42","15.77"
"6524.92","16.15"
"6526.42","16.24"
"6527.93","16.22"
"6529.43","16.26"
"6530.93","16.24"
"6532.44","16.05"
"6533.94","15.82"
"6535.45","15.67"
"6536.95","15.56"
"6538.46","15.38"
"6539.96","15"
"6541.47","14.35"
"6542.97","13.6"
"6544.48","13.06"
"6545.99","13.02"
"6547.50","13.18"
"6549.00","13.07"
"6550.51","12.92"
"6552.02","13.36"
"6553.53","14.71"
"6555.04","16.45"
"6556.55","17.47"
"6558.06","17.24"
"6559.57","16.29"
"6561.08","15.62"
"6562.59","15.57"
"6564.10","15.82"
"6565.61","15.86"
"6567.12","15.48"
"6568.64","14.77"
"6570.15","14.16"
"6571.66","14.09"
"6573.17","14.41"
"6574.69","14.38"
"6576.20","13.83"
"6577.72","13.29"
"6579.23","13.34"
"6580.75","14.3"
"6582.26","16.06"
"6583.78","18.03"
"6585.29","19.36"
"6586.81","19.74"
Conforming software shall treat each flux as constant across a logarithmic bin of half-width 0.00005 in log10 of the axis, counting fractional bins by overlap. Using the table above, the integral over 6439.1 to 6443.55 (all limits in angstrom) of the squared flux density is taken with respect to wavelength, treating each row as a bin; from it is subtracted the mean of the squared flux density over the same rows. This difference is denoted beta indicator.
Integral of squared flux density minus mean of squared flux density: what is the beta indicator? 930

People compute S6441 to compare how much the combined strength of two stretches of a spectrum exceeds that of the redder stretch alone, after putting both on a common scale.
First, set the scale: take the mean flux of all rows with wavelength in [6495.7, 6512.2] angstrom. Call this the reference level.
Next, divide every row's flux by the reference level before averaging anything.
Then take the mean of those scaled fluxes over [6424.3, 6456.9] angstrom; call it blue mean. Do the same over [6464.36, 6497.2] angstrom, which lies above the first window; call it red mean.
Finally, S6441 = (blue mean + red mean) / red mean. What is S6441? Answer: 2.07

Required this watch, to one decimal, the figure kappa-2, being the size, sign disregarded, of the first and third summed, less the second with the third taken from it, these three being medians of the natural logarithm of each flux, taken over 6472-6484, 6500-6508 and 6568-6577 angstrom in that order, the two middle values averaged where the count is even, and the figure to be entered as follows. 5.3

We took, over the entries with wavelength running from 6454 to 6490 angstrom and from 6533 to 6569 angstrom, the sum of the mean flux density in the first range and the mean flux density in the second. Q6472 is 30.1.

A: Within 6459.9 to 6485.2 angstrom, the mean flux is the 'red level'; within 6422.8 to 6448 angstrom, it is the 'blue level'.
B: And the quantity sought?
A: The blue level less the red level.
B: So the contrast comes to 0.7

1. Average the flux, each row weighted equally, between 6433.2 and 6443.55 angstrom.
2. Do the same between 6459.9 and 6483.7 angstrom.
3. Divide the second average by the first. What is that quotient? 0.96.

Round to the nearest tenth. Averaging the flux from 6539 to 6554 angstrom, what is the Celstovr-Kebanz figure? 13.6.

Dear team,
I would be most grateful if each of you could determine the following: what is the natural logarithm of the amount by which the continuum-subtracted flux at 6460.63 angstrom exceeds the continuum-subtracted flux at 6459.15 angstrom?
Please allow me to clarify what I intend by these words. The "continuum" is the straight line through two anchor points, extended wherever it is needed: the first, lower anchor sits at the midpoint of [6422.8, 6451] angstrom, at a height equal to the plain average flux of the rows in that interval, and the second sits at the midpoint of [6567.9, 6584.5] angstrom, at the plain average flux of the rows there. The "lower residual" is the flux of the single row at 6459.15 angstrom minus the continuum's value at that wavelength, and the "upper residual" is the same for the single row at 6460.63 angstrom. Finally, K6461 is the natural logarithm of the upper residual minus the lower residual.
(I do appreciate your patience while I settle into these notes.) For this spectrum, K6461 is -1.1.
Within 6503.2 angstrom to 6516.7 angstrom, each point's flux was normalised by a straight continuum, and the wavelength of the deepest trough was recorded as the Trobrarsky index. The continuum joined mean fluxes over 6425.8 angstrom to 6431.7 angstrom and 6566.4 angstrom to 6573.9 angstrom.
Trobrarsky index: 6503.92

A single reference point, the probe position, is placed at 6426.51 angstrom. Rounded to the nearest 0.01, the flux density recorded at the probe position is 16.36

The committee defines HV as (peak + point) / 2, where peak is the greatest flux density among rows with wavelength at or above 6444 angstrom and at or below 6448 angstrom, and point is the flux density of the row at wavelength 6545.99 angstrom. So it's 14.5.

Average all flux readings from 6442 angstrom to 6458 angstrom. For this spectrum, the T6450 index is 15.2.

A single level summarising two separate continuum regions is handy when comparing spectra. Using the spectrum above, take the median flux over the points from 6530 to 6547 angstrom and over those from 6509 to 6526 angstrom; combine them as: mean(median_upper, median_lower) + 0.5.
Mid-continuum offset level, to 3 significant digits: 16.1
